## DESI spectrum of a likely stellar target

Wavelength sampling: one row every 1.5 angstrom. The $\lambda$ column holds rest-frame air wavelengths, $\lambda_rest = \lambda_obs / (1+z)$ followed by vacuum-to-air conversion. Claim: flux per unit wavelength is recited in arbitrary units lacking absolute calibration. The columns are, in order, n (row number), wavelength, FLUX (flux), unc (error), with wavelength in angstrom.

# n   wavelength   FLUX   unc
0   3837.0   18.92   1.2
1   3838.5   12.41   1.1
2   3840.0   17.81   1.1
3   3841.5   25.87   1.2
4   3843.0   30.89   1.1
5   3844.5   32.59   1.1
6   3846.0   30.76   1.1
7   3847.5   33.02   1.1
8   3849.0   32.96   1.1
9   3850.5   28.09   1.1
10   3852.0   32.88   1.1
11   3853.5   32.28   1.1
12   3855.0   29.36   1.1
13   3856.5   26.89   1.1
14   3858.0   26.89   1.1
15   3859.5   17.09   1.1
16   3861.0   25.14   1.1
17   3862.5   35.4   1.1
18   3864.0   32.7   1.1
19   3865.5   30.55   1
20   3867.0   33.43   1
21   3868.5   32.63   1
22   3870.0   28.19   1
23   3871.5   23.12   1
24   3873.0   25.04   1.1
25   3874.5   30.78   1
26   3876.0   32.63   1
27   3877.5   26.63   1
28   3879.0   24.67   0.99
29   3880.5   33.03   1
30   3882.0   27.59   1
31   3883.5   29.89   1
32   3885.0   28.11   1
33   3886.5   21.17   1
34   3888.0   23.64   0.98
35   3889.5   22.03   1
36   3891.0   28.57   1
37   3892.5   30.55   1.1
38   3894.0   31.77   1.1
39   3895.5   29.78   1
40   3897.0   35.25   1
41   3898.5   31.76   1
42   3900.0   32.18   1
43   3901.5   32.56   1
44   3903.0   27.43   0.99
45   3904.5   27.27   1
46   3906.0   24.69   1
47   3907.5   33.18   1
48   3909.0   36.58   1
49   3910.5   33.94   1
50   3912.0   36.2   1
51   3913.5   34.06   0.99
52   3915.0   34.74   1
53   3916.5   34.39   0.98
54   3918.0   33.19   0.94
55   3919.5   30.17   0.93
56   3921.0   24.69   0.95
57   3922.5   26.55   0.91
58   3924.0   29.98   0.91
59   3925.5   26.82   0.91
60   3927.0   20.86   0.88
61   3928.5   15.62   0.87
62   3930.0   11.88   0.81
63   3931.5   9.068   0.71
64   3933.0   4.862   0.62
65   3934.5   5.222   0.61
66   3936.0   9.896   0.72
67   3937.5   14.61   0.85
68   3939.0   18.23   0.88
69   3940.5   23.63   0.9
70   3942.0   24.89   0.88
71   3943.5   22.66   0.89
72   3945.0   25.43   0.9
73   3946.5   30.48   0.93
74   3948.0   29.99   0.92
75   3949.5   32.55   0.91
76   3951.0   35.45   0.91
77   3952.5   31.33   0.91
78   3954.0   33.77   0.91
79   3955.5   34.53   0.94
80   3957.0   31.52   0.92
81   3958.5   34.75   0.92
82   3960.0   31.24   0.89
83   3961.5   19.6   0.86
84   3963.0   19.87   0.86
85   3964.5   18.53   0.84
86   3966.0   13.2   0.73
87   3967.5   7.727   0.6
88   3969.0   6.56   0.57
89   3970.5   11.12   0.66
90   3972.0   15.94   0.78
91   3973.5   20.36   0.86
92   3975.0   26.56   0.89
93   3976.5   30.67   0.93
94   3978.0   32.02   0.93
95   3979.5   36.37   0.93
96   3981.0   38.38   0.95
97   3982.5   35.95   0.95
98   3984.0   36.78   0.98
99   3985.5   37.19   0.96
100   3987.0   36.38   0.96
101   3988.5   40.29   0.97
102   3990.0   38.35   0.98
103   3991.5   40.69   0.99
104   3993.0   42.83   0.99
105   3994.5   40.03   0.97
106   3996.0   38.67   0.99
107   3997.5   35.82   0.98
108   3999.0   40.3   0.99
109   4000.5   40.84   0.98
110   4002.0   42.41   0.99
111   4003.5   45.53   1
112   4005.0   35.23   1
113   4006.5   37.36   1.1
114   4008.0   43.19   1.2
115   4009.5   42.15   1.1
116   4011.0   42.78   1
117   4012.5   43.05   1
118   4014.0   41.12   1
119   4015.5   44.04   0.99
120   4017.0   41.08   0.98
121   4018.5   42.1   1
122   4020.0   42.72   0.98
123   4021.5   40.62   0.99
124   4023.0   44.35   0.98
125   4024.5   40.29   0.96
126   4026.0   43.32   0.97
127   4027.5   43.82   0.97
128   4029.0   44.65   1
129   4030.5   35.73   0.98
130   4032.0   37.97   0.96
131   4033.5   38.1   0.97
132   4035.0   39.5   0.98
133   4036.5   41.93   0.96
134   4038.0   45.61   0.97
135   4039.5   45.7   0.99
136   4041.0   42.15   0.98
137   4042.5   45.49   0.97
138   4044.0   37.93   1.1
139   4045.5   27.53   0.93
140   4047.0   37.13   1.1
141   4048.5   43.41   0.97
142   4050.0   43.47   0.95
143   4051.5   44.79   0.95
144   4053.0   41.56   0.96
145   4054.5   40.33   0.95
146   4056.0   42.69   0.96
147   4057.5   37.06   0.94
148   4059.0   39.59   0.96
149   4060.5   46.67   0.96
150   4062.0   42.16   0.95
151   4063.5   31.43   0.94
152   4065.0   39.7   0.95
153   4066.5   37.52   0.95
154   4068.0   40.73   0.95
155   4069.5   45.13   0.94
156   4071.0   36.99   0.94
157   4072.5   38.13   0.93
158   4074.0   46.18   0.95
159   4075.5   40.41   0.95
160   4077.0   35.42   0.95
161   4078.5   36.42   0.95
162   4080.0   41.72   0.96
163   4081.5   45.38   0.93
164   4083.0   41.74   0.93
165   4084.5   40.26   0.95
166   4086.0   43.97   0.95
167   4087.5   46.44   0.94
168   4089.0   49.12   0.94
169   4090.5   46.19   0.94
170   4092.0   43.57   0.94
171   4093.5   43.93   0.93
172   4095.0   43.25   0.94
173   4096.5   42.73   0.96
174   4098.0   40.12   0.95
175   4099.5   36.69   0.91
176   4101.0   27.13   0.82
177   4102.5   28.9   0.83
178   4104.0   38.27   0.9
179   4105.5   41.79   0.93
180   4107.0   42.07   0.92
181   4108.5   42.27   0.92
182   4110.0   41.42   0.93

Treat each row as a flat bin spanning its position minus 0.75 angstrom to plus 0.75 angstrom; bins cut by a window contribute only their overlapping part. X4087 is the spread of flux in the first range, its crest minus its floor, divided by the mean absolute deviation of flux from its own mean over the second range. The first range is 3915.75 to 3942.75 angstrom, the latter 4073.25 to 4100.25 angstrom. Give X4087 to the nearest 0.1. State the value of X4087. 10.0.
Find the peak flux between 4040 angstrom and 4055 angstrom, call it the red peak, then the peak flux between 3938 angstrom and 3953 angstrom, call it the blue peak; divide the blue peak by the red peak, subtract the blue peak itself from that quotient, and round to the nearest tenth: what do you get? -34.7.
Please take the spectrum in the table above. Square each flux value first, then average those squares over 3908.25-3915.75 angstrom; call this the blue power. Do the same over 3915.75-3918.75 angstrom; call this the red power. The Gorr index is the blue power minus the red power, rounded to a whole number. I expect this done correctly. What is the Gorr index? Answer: 91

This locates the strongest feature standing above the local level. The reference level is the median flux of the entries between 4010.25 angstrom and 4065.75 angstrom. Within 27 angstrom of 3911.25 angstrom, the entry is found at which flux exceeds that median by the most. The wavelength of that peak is 3909.0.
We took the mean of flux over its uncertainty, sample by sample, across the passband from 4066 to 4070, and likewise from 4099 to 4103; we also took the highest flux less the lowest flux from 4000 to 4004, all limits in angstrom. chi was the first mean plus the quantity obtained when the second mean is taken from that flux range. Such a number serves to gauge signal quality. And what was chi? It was 12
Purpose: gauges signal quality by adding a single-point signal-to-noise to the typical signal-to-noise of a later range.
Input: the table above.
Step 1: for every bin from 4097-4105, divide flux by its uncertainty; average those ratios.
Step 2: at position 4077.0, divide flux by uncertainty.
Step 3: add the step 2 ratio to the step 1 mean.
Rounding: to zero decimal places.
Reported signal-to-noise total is 76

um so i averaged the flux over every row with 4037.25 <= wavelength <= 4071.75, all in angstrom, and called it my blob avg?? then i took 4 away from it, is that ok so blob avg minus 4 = 37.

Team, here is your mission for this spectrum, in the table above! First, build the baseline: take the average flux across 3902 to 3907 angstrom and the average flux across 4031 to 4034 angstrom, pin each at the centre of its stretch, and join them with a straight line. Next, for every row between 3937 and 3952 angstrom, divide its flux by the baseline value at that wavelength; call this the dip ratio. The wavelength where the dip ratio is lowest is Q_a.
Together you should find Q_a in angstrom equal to 3937.5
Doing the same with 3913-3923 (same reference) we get 3921.0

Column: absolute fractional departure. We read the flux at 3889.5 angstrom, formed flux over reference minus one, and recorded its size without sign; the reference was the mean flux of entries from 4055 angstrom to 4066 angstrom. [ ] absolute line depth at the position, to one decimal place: 0.4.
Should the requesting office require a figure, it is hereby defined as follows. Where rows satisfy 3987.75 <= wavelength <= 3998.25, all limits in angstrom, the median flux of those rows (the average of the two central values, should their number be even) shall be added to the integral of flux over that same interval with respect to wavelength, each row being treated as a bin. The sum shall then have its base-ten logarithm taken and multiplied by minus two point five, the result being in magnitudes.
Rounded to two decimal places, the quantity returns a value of -6.65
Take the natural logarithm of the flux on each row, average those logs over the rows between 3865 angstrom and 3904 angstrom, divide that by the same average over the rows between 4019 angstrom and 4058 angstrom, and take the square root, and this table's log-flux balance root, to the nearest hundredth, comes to 0.95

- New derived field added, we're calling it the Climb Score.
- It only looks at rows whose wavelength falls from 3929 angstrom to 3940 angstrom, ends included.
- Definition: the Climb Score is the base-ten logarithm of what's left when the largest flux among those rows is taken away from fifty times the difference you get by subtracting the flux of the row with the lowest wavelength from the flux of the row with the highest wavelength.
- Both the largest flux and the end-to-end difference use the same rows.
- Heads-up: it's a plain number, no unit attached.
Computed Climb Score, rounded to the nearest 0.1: 2.5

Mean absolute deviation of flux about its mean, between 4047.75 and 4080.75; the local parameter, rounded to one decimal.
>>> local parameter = 3.0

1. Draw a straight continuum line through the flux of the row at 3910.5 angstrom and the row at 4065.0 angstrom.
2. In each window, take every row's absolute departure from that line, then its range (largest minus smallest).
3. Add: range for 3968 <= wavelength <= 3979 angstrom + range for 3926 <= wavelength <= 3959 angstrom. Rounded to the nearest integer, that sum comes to 55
